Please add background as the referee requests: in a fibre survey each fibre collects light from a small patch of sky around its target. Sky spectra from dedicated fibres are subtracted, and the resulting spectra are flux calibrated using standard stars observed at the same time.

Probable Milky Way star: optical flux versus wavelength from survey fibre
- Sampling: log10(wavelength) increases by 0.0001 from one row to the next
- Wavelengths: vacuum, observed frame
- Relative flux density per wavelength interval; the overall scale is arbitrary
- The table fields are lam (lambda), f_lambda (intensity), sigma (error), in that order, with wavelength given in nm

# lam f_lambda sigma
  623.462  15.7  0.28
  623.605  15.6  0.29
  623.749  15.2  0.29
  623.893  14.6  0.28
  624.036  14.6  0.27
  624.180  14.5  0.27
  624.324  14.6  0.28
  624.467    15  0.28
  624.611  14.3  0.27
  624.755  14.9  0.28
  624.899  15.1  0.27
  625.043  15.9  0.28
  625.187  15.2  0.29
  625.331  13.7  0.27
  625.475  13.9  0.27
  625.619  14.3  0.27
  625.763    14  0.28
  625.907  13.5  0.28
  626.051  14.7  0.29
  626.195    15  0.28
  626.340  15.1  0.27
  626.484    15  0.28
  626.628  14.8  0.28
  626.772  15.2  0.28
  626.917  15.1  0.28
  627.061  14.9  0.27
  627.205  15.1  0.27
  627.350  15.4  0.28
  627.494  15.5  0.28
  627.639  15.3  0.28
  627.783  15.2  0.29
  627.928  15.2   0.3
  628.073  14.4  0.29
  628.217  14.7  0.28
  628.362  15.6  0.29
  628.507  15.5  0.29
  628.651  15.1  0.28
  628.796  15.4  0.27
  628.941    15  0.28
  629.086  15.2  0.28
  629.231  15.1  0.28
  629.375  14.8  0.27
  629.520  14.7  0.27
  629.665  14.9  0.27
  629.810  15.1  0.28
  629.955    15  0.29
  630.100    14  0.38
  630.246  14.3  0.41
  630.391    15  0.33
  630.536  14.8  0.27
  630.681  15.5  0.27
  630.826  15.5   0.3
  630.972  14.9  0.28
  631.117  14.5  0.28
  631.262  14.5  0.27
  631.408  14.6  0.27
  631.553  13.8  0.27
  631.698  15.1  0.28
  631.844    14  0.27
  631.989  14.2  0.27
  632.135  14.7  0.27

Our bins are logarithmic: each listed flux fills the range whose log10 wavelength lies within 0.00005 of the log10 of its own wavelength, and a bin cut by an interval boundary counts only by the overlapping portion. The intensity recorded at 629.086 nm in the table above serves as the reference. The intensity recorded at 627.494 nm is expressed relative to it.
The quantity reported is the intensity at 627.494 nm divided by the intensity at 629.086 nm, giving 1.02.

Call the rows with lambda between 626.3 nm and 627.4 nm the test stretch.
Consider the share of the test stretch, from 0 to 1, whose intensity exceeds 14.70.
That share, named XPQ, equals 1.00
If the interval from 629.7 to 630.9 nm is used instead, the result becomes 0.75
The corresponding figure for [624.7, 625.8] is 0.50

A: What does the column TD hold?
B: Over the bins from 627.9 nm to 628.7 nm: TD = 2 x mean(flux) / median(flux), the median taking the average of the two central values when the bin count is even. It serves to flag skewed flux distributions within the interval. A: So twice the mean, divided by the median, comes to 1.99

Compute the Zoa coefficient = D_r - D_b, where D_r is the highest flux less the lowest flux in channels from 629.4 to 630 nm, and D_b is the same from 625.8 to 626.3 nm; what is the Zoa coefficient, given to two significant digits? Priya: -1.1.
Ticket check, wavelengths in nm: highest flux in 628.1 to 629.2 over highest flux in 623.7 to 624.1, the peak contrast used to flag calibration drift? 1.026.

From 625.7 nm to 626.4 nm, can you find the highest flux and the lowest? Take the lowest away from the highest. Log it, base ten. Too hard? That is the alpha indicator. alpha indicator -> 0.20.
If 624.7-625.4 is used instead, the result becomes 0.34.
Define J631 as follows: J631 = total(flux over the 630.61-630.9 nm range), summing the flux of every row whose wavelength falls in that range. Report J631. 31.0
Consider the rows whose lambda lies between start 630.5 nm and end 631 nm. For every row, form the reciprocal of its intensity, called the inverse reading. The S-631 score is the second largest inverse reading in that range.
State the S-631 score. 0.067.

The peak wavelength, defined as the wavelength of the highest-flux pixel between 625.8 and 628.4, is 628.362 nm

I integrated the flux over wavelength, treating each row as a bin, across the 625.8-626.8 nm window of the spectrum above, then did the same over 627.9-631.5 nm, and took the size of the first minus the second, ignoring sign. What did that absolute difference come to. 39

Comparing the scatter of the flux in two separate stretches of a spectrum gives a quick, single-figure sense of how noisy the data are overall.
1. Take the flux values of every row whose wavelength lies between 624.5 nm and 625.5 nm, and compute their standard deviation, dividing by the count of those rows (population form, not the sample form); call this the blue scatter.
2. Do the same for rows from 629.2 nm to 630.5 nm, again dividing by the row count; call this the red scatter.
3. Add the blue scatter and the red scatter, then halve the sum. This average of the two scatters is 0.54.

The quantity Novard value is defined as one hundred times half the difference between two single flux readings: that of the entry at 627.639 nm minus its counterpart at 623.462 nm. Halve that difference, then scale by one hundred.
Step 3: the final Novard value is -20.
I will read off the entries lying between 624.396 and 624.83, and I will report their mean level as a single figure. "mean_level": 14.7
